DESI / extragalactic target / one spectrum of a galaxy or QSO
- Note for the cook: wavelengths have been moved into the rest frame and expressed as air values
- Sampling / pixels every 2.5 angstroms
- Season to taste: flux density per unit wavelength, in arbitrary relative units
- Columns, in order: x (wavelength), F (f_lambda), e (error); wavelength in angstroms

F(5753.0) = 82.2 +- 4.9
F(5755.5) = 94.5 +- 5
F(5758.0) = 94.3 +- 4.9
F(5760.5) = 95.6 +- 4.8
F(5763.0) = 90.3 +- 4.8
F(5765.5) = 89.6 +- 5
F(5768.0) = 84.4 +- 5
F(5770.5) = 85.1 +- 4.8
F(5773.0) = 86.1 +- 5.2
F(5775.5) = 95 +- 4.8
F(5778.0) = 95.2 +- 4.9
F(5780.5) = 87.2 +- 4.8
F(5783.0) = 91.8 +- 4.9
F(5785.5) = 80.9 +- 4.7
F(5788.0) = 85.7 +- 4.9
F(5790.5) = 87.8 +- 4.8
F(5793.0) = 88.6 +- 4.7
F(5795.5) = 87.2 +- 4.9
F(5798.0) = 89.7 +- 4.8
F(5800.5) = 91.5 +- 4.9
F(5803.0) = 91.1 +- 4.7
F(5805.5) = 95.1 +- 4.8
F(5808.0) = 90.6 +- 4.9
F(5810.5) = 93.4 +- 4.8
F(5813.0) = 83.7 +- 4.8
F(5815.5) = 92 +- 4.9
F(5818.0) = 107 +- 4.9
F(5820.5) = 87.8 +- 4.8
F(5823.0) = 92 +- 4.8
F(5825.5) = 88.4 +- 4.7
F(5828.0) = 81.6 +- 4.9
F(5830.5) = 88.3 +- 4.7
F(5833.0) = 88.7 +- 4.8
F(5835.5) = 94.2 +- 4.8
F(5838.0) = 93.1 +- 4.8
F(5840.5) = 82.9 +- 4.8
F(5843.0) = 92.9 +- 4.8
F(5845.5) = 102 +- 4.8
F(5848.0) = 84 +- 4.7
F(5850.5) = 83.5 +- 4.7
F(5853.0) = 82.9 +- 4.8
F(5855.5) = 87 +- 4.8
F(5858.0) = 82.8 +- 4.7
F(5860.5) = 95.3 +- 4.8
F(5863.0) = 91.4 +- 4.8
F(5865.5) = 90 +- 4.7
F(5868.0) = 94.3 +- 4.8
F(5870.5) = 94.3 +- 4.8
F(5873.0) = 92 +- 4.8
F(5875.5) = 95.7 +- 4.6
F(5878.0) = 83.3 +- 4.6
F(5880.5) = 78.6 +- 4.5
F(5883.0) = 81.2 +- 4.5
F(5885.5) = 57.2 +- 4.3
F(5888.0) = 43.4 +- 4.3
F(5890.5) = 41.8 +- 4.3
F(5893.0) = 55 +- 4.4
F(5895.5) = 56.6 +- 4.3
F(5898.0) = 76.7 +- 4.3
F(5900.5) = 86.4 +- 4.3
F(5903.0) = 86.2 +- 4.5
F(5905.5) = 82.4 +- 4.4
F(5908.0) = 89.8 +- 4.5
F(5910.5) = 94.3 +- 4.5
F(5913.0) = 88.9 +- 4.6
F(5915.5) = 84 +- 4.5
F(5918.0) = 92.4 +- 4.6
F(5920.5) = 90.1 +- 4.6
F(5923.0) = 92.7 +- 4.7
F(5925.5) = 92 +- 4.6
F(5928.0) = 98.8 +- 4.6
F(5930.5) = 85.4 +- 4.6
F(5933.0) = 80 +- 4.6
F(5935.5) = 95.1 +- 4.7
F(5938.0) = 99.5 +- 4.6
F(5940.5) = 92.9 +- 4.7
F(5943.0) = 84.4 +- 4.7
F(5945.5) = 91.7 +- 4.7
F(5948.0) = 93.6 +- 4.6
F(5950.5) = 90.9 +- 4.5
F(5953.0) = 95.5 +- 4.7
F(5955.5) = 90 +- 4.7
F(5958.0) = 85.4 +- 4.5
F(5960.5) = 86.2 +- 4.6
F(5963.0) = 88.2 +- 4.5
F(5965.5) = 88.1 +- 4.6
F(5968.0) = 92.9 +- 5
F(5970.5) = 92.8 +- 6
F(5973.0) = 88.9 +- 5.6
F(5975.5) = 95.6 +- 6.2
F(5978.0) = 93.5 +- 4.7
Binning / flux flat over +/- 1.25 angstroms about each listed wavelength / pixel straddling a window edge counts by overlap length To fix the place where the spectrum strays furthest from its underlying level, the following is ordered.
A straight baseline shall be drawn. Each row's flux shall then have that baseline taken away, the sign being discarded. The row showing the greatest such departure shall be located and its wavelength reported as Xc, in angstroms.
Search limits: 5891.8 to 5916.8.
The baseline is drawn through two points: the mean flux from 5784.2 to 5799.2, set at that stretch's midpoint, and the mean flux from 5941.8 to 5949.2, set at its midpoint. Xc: 5893.0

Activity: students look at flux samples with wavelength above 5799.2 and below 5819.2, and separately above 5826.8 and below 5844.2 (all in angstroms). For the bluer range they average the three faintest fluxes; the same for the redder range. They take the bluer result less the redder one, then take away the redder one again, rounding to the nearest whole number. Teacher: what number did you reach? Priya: -80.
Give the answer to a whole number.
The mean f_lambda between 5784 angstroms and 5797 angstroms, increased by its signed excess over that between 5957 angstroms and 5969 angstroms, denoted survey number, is 84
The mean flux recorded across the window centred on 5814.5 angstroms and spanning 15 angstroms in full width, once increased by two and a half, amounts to 94.9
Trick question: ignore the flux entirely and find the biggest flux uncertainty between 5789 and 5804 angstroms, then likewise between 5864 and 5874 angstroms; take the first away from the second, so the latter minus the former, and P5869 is -0.10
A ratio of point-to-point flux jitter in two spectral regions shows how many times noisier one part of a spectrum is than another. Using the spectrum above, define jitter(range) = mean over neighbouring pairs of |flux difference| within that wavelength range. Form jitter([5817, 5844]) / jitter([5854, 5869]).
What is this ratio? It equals 1.3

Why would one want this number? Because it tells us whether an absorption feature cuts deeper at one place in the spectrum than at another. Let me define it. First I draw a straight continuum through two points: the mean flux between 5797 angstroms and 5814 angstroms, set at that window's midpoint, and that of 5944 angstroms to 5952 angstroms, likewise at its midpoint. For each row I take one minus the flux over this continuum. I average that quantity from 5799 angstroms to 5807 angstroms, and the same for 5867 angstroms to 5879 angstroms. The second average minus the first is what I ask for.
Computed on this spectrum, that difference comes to 0.01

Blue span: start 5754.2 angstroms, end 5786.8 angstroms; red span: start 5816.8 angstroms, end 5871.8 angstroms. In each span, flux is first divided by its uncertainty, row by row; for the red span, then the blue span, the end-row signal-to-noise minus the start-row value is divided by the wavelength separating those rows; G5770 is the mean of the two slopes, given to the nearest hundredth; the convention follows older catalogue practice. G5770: -0.05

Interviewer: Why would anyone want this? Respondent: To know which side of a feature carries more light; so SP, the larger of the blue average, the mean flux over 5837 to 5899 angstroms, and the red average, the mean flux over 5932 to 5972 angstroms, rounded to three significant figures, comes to 90.5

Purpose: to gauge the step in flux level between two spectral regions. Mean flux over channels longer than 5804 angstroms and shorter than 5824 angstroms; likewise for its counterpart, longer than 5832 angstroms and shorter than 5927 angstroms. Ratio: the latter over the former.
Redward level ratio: 0.90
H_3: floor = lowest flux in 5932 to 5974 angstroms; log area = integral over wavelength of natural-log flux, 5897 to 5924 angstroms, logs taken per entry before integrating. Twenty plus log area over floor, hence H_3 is 21.5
